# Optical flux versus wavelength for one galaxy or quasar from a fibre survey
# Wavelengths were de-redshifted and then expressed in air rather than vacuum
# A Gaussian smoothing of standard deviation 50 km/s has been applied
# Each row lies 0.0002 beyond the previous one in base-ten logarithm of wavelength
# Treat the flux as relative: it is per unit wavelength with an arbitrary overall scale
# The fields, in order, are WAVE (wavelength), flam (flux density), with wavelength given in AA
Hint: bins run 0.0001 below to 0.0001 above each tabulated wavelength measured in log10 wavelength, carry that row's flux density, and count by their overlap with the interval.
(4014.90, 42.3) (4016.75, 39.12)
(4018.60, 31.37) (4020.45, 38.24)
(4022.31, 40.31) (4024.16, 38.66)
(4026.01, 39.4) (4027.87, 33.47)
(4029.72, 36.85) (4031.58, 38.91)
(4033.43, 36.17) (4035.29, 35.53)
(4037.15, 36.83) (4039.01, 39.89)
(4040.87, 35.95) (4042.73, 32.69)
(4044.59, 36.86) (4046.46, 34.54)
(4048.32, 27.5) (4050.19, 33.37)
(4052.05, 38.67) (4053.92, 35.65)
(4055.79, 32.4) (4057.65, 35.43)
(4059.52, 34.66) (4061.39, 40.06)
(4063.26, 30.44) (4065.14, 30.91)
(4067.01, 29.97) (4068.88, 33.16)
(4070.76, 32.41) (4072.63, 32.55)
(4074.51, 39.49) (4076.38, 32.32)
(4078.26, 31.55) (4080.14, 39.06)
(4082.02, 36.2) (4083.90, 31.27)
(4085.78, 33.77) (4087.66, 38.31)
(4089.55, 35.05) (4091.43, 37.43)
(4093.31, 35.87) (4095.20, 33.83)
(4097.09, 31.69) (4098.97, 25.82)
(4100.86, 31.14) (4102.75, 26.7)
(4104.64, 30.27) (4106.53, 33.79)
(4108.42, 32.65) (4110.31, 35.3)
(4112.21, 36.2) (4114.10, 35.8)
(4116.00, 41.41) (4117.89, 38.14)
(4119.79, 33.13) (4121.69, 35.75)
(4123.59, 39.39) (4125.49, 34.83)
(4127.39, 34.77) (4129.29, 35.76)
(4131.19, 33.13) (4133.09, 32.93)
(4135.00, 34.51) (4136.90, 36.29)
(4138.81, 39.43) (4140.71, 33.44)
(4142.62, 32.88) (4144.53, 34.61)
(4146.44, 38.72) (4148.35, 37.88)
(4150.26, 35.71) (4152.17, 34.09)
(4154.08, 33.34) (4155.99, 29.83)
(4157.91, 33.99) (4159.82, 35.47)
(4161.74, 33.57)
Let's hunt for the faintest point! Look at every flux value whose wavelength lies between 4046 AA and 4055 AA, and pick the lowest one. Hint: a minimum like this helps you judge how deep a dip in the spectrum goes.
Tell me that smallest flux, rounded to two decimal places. 27.50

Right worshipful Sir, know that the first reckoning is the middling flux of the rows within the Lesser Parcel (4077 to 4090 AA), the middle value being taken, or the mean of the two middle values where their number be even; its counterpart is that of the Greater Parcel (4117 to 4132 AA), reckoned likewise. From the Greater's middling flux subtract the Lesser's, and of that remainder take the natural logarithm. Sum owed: -1.4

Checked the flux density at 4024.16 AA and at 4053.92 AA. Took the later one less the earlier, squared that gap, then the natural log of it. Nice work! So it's 2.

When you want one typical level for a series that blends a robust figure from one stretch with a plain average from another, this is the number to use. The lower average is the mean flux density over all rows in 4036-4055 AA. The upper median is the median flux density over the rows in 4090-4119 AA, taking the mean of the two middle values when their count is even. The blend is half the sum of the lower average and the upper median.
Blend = 34.5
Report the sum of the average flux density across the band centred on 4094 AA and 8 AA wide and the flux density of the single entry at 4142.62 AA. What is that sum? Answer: 67.6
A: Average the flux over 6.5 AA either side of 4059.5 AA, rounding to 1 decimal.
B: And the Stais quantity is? 34.2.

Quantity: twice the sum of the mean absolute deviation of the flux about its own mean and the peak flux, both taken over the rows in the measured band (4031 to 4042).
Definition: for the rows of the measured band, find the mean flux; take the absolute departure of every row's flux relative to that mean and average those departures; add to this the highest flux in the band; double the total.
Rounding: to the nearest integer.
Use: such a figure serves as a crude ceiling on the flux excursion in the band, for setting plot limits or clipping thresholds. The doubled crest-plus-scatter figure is 83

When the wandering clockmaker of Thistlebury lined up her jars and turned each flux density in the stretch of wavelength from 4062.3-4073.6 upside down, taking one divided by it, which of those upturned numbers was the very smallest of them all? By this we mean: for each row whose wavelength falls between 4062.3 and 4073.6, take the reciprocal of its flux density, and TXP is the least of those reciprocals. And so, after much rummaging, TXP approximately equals 0.0302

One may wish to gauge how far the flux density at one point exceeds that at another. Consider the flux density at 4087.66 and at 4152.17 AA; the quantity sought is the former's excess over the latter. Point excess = 4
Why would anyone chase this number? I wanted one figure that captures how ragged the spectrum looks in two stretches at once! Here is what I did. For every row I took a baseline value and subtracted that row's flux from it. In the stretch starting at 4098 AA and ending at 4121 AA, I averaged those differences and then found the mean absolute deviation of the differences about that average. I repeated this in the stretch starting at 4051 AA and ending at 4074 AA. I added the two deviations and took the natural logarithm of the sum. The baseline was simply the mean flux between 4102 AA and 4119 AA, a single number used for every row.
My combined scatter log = 1.78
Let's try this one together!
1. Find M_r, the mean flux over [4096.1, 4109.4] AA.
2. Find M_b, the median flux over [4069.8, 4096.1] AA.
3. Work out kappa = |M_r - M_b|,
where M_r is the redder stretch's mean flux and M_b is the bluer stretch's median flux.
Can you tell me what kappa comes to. 4.1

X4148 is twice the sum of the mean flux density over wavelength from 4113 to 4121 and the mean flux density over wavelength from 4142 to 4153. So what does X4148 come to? 146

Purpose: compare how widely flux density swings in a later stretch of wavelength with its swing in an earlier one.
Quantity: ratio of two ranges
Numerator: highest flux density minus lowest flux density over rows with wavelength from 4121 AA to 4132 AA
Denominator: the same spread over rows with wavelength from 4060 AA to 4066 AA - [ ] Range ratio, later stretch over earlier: 0.65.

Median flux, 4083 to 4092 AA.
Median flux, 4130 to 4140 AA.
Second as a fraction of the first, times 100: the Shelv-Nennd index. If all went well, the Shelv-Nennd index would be 98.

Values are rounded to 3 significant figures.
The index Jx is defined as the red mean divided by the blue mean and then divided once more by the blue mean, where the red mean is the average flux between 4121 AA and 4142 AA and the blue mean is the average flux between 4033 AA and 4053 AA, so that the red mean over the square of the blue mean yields 0.0285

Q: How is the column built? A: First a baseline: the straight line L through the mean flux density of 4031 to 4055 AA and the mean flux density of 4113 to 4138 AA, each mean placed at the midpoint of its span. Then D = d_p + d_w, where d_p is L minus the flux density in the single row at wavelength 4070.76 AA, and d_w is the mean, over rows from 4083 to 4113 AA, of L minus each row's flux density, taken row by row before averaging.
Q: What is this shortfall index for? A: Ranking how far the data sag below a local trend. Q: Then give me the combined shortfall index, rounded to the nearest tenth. 5.9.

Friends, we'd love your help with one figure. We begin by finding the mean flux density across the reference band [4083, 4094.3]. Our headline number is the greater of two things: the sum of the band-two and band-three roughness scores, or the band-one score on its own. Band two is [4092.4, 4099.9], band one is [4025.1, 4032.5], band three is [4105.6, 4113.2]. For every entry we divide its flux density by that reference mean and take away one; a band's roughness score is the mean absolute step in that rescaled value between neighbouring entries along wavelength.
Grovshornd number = 0.139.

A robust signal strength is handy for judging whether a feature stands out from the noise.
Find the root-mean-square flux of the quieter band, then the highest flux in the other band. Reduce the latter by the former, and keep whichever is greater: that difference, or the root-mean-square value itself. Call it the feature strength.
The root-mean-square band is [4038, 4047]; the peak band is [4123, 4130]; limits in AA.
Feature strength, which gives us 36.1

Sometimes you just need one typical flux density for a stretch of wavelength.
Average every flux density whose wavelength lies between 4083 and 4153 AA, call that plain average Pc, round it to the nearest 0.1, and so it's 34.6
